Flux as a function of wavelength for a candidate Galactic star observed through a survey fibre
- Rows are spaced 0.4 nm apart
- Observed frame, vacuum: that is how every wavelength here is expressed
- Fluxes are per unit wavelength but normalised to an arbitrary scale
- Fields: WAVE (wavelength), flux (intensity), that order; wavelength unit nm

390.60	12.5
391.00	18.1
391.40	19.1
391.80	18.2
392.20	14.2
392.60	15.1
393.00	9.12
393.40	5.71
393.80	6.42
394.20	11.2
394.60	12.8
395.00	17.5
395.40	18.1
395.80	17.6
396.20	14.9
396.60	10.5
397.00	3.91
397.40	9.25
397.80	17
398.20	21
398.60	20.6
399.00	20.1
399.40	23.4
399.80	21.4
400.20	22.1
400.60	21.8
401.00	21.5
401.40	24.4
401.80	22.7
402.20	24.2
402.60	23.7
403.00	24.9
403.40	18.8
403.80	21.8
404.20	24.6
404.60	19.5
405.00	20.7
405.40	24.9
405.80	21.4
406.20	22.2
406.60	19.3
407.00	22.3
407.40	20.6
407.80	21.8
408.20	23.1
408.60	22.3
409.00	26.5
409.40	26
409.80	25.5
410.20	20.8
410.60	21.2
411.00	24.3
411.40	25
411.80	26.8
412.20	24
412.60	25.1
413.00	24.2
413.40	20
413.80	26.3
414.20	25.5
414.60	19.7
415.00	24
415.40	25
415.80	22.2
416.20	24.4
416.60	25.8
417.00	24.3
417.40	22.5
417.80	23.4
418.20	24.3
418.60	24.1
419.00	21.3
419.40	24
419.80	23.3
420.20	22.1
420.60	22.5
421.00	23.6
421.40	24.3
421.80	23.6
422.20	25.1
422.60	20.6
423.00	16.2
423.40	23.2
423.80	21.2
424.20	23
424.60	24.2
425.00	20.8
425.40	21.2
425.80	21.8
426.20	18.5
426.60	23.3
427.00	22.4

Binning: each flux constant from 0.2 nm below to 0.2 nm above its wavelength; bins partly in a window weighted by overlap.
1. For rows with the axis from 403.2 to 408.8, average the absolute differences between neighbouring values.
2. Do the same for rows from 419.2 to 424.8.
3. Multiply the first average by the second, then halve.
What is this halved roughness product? 2.5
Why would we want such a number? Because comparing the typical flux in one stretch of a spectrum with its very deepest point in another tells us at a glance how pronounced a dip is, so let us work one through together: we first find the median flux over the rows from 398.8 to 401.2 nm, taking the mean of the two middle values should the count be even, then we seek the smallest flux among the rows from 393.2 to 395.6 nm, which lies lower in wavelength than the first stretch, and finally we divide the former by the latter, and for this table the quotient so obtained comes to 4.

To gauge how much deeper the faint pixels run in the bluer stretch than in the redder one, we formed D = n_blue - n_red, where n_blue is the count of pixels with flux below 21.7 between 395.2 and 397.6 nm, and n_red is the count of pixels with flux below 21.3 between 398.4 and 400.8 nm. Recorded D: 4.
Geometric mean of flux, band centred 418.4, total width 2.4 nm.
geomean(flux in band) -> 23.2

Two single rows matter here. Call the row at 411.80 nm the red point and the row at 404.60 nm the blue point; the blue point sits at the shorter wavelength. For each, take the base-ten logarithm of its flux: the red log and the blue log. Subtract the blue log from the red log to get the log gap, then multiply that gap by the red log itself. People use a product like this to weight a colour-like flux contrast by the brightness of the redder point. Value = 0.20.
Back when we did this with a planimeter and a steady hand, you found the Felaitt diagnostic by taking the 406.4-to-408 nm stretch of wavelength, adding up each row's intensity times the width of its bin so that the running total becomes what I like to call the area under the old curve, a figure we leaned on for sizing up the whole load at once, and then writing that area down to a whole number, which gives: 34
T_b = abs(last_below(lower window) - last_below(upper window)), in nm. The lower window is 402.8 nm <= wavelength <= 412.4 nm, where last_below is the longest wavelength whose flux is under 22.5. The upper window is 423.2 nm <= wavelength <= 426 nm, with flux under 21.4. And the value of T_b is 14.80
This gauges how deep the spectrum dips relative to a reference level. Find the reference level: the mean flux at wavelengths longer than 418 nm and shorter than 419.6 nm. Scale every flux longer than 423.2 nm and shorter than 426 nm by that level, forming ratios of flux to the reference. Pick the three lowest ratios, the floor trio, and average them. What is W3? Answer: 0.899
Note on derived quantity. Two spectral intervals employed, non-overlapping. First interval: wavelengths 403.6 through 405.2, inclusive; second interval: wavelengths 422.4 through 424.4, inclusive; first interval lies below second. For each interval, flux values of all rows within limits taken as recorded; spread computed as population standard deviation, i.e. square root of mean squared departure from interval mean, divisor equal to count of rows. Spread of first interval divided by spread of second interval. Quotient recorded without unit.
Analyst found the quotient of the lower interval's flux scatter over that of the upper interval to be 0.75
